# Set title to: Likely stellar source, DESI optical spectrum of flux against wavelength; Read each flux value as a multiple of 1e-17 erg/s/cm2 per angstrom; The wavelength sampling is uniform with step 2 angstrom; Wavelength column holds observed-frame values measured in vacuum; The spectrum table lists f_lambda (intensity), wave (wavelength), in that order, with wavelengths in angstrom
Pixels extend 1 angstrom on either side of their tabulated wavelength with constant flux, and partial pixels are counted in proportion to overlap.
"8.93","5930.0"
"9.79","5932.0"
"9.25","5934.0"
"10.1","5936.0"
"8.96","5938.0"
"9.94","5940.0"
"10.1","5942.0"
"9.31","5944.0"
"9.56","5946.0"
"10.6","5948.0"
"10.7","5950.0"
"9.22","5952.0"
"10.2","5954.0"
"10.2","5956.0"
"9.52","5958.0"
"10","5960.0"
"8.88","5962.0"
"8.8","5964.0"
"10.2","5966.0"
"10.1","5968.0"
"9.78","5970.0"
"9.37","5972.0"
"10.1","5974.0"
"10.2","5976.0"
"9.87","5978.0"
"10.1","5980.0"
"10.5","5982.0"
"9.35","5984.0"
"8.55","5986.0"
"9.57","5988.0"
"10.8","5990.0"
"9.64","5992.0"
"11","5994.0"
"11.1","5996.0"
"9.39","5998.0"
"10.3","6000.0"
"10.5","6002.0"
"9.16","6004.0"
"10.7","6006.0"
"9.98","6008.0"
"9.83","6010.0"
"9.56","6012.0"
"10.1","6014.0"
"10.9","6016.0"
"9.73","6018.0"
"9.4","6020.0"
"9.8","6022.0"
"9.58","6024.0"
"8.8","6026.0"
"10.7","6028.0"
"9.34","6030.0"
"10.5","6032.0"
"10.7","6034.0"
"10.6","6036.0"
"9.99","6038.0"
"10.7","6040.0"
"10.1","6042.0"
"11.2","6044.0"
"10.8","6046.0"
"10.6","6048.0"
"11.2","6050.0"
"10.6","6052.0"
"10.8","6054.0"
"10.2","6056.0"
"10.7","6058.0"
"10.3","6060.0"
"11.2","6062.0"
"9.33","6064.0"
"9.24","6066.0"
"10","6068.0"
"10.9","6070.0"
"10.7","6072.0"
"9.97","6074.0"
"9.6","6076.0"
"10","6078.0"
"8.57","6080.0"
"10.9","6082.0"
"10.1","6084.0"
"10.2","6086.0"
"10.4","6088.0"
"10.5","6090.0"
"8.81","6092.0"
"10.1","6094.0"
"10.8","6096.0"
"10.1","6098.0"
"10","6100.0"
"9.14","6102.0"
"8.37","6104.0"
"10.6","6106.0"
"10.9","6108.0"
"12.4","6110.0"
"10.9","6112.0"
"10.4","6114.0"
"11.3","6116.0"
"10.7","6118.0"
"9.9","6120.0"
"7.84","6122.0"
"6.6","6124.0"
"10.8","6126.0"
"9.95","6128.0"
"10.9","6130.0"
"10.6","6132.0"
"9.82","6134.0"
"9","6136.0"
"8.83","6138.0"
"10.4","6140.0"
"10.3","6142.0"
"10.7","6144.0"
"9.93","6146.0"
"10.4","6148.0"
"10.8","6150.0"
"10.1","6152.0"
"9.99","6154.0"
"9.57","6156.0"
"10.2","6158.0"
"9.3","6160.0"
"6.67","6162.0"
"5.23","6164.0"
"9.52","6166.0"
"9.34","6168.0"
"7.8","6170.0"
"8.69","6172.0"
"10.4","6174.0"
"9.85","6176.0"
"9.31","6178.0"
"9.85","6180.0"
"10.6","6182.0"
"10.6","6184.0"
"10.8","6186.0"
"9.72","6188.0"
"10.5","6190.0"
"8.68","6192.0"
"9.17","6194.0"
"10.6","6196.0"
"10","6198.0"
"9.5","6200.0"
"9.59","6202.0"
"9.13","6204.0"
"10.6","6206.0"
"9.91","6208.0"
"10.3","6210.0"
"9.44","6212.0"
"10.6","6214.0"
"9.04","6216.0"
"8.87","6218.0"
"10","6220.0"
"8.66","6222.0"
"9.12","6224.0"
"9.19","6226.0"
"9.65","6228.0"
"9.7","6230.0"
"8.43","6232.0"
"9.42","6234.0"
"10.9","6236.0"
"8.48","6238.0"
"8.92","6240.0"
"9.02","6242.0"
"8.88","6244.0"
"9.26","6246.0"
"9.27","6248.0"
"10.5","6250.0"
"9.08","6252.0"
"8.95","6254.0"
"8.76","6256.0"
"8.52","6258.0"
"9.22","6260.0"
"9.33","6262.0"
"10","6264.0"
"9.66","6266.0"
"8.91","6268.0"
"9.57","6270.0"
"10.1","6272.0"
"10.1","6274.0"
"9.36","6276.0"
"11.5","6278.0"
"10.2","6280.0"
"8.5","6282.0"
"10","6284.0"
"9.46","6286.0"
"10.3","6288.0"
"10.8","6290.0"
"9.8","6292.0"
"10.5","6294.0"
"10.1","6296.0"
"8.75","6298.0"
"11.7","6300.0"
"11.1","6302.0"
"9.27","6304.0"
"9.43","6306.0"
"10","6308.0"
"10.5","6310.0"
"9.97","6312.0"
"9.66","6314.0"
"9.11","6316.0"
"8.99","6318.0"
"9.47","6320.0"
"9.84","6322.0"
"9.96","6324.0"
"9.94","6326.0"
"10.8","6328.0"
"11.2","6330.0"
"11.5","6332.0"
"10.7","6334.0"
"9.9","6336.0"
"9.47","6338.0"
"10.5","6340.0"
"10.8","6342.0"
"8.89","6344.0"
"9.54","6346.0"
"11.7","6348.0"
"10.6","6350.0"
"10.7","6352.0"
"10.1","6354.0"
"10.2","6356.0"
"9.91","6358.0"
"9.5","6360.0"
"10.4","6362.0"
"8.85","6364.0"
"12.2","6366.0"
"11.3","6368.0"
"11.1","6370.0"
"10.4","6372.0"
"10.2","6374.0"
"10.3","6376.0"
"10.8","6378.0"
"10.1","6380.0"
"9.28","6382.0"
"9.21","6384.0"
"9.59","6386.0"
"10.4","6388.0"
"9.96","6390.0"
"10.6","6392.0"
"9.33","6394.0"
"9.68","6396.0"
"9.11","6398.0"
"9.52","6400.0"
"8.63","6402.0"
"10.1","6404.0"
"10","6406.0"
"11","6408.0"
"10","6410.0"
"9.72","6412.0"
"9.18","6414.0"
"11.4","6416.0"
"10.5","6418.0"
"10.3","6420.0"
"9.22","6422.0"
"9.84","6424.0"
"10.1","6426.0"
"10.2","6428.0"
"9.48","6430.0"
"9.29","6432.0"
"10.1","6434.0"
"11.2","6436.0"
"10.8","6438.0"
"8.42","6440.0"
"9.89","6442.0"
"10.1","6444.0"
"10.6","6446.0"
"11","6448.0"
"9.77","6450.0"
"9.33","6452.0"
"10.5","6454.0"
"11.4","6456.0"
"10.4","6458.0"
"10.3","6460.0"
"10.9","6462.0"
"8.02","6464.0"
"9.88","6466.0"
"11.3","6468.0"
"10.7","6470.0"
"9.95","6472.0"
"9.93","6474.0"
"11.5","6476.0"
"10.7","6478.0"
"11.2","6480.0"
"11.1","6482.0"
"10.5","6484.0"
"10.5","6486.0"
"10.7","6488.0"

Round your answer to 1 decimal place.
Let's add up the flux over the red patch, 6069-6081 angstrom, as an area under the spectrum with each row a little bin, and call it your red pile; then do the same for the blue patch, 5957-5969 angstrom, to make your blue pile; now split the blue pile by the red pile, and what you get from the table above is 1.0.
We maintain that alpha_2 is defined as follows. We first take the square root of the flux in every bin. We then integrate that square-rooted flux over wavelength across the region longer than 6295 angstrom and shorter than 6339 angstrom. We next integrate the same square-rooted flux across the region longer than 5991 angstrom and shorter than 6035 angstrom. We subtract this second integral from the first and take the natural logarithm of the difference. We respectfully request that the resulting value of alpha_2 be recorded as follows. -1.8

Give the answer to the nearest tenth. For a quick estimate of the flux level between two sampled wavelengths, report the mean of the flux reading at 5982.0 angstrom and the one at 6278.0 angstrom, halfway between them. 11.0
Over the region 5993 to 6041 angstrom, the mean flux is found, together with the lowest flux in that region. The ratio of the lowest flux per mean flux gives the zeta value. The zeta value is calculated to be 0.87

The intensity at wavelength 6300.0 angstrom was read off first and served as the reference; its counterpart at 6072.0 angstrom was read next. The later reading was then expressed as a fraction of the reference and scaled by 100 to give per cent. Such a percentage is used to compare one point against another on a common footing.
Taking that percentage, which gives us 91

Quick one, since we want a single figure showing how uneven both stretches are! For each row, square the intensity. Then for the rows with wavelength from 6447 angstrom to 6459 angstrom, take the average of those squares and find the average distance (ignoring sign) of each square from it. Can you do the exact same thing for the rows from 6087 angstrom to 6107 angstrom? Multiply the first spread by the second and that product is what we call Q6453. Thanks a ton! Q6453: 150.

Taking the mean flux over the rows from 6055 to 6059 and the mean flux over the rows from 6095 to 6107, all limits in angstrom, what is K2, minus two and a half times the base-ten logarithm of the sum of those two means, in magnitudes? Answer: -3.27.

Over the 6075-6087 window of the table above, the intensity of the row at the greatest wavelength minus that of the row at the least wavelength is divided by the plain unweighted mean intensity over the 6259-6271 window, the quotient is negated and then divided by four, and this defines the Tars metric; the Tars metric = -0.016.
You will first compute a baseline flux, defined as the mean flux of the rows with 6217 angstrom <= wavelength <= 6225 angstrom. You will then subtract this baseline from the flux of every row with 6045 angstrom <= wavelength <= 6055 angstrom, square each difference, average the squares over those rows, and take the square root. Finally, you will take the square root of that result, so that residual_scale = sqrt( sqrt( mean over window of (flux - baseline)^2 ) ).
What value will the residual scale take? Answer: 1.29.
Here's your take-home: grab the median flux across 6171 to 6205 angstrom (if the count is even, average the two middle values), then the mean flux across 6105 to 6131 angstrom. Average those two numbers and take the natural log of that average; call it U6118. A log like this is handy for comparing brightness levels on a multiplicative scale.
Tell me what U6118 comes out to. 2.31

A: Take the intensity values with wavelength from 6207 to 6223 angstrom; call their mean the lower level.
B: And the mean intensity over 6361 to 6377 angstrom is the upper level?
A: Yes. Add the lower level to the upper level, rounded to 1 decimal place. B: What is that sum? 20.2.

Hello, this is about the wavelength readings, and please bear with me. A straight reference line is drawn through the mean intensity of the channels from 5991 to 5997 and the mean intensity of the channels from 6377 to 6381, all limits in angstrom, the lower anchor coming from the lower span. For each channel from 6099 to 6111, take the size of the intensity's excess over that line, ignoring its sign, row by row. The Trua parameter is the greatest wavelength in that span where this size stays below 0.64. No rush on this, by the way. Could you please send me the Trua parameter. 6108.0 angstrom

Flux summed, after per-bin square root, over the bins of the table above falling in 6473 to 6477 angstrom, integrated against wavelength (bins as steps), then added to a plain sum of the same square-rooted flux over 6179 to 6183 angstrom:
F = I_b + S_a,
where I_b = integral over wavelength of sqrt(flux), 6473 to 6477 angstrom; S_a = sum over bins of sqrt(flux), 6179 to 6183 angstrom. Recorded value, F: 19.5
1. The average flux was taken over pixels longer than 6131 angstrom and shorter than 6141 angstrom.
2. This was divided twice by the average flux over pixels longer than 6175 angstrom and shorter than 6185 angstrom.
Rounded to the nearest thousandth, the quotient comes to 0.096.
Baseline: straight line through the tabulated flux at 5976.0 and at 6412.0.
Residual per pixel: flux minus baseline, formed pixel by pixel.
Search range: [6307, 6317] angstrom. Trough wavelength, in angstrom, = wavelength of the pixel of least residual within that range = 6316.0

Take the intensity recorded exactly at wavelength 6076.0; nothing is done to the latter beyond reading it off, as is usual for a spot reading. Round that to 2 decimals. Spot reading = 9.60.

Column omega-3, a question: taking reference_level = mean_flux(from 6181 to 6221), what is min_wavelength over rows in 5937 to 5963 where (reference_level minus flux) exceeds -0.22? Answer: 5938.0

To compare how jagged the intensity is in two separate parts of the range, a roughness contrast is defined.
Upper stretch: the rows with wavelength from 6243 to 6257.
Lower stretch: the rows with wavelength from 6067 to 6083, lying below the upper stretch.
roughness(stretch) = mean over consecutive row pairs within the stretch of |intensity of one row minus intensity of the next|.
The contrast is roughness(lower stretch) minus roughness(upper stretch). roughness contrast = 0.35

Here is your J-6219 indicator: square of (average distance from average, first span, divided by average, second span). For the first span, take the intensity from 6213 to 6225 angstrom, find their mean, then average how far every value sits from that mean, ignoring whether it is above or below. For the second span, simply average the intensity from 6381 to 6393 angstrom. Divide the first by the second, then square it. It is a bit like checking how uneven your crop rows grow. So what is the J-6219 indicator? 0.0039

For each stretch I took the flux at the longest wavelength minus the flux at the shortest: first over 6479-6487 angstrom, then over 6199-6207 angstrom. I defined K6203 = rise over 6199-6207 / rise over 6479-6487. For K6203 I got -1.6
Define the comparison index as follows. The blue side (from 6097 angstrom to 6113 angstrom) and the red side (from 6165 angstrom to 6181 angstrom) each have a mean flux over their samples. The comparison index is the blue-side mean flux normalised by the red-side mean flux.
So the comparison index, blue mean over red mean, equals 1.10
